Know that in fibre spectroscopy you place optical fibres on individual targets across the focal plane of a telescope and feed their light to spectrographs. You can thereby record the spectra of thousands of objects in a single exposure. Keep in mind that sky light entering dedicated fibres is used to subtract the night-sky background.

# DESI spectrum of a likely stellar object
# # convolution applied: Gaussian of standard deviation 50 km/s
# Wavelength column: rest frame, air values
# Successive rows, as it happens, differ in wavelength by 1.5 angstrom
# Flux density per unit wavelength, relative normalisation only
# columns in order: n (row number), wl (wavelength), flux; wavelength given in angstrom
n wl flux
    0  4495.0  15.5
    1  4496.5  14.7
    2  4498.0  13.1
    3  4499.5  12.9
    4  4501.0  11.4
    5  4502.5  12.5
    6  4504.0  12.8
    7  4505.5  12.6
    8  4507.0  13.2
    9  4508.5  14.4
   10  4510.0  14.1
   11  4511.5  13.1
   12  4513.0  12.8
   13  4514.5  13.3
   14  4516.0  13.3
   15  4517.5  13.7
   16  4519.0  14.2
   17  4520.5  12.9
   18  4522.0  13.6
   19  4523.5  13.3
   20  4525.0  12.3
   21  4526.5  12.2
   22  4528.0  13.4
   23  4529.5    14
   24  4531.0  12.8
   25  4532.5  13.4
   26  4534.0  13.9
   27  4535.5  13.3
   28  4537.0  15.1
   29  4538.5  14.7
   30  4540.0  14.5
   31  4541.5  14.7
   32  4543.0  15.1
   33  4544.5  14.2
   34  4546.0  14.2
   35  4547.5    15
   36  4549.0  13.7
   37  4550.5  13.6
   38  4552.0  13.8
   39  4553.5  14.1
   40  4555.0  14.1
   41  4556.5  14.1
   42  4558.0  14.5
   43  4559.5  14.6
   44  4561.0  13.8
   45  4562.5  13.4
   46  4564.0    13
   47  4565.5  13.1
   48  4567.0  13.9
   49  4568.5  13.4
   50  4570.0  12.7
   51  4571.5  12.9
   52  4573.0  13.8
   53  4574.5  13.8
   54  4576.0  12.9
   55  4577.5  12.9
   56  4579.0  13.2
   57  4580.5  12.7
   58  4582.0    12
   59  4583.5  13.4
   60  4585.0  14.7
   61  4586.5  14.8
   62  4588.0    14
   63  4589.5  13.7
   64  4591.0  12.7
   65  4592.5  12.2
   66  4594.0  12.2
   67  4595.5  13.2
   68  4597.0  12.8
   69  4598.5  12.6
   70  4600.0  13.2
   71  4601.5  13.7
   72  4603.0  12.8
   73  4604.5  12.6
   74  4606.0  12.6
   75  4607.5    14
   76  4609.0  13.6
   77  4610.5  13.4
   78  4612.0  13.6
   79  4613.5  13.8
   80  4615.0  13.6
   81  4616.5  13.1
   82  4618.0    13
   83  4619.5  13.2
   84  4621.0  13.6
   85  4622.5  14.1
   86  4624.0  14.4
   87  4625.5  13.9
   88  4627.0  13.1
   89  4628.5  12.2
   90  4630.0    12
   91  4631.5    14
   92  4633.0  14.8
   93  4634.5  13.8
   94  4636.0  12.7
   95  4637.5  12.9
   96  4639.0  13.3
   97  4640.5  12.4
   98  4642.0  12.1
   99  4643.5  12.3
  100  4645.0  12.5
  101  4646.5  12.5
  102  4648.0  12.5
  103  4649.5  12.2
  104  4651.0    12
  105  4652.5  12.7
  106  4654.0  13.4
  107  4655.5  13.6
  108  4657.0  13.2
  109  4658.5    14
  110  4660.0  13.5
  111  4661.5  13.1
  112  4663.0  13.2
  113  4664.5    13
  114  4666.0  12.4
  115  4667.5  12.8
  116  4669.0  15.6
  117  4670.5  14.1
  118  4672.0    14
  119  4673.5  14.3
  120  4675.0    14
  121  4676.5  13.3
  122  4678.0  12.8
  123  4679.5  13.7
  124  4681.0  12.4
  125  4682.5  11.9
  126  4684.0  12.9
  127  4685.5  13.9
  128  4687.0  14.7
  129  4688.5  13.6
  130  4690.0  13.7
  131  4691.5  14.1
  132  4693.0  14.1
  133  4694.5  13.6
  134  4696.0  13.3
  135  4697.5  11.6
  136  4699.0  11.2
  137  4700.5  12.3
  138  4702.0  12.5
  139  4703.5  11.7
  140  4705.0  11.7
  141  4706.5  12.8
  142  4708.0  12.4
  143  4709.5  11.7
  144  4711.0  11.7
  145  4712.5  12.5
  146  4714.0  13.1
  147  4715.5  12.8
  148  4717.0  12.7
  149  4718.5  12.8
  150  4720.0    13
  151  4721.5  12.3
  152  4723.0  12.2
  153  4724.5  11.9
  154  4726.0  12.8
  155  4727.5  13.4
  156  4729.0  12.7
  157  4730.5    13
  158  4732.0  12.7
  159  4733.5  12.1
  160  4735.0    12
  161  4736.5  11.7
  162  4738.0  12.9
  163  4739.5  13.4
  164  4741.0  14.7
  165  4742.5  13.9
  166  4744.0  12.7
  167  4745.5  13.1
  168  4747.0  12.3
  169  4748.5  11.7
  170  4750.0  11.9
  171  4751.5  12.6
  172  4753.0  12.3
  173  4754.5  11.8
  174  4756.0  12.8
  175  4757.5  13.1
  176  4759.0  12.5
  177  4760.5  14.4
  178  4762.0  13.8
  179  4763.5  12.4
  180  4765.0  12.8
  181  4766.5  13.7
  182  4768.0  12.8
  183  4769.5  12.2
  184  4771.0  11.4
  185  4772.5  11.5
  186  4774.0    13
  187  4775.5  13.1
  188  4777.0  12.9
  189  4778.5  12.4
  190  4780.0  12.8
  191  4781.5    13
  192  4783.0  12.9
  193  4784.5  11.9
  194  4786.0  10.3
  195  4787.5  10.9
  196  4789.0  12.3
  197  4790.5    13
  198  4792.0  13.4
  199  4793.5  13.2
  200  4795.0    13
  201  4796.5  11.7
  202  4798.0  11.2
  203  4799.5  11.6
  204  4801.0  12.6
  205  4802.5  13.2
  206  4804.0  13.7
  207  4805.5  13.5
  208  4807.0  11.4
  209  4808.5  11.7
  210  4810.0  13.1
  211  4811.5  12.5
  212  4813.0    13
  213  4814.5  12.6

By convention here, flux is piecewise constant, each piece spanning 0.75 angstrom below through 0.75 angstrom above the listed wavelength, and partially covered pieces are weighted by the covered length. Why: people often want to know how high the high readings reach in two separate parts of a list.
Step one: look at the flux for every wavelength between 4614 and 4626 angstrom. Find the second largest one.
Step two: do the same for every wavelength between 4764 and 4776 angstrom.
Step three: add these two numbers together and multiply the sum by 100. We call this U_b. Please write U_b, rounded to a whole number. 2720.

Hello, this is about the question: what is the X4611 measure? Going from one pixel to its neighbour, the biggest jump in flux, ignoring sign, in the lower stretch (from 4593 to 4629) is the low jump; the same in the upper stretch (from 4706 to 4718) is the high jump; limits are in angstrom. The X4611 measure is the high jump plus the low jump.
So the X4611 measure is 2.2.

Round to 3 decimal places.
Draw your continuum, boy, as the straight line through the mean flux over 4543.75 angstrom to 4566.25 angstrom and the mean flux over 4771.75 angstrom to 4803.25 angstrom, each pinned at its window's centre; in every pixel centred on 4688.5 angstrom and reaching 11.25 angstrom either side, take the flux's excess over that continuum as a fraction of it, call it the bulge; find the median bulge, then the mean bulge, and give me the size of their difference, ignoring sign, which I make 0.033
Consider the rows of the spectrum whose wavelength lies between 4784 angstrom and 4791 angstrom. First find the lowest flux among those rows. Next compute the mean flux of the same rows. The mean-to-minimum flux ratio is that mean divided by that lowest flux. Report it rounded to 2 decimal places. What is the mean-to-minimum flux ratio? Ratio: 1.13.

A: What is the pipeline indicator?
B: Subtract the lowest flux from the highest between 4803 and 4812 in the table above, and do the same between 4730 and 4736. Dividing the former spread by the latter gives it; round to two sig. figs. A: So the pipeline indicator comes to 2.3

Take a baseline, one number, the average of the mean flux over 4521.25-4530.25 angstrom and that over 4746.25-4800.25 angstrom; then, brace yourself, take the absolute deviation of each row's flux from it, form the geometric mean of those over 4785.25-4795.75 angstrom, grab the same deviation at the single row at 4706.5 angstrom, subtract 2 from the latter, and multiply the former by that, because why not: -1.2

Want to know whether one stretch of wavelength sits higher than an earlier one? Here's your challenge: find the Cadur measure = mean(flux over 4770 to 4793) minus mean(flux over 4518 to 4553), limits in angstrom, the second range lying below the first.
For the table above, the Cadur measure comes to -1.5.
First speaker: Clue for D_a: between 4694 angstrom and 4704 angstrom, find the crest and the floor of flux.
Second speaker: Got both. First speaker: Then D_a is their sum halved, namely 12.4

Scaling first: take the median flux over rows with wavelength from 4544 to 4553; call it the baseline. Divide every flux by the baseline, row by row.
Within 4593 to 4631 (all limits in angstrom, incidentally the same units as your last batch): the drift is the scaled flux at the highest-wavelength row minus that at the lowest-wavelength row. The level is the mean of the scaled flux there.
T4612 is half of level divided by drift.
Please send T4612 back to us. -33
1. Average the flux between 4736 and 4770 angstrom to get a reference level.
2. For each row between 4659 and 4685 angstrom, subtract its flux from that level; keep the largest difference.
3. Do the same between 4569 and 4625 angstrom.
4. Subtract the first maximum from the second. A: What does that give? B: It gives -0.1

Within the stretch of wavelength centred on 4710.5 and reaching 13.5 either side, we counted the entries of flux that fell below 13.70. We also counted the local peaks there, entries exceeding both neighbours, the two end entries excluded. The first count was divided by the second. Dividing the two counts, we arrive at 4.5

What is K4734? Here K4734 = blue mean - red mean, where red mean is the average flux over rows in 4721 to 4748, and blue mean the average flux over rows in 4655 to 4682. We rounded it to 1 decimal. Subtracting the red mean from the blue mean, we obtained 0.7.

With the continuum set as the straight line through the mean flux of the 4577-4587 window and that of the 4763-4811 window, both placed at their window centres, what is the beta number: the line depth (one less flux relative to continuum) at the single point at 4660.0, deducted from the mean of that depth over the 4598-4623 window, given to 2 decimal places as 0.03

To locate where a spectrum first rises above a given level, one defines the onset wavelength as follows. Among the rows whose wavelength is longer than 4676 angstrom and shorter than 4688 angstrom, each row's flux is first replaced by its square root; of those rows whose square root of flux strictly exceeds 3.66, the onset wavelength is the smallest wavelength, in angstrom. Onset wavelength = 4679.5 angstrom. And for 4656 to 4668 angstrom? 4658.5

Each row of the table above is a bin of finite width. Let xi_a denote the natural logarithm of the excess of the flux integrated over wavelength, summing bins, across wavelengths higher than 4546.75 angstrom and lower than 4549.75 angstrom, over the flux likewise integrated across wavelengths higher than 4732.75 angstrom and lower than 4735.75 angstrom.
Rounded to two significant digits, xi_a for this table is 1.9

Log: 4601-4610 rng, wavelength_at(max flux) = 4607.5 angstrom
